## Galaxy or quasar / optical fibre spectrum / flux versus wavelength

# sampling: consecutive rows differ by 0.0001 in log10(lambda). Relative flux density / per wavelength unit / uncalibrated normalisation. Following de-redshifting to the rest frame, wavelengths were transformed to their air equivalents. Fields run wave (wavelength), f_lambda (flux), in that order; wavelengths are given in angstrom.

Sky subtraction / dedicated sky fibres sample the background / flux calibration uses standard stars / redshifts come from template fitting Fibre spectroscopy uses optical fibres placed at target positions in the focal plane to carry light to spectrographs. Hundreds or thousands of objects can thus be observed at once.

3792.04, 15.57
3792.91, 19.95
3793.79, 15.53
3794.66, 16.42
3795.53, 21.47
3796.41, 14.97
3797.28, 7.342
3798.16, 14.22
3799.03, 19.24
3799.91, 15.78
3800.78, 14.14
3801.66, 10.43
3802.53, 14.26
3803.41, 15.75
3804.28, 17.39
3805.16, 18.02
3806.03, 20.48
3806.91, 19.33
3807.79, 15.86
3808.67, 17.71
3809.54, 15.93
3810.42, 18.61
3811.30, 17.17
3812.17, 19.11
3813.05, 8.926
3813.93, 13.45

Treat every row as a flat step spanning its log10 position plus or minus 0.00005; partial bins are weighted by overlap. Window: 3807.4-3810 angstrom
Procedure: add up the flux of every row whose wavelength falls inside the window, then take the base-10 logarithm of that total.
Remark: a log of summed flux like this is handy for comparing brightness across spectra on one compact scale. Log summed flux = 1.69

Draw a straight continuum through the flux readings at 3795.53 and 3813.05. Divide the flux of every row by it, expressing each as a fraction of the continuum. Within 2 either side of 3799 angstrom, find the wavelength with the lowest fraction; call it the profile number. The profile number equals 3797.28 angstrom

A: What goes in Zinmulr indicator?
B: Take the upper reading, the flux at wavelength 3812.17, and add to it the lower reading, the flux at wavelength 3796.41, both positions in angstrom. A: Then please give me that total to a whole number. 34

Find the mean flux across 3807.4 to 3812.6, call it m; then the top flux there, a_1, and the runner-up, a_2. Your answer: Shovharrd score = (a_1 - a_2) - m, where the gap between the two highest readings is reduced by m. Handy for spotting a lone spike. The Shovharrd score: -17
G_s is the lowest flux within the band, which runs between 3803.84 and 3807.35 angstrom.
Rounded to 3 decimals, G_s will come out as 17.390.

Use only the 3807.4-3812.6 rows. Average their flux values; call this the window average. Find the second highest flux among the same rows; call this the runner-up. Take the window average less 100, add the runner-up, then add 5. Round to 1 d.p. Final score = -59.0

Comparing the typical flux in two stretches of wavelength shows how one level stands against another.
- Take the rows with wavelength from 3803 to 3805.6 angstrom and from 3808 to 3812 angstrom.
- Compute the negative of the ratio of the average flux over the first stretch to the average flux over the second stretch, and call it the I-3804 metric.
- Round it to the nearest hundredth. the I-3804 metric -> -0.98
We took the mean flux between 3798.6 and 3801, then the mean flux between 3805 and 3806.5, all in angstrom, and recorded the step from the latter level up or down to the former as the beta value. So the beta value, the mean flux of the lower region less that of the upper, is -2.9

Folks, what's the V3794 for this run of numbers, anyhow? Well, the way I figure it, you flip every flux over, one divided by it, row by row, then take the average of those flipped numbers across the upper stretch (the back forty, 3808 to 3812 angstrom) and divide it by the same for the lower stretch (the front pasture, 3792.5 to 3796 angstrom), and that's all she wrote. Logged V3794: 1.04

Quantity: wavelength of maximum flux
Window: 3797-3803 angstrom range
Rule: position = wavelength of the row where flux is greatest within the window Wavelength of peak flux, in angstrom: 3799.03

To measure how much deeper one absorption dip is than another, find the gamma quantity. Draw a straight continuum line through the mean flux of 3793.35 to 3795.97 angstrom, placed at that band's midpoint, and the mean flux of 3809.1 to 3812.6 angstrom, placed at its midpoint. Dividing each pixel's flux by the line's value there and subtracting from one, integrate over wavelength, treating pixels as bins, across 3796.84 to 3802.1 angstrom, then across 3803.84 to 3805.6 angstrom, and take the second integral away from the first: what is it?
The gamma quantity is 1.3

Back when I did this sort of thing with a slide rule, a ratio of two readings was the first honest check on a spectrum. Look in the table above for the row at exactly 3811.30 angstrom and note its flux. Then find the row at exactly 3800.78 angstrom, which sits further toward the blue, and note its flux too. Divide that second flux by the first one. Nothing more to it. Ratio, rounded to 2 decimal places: 0.82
